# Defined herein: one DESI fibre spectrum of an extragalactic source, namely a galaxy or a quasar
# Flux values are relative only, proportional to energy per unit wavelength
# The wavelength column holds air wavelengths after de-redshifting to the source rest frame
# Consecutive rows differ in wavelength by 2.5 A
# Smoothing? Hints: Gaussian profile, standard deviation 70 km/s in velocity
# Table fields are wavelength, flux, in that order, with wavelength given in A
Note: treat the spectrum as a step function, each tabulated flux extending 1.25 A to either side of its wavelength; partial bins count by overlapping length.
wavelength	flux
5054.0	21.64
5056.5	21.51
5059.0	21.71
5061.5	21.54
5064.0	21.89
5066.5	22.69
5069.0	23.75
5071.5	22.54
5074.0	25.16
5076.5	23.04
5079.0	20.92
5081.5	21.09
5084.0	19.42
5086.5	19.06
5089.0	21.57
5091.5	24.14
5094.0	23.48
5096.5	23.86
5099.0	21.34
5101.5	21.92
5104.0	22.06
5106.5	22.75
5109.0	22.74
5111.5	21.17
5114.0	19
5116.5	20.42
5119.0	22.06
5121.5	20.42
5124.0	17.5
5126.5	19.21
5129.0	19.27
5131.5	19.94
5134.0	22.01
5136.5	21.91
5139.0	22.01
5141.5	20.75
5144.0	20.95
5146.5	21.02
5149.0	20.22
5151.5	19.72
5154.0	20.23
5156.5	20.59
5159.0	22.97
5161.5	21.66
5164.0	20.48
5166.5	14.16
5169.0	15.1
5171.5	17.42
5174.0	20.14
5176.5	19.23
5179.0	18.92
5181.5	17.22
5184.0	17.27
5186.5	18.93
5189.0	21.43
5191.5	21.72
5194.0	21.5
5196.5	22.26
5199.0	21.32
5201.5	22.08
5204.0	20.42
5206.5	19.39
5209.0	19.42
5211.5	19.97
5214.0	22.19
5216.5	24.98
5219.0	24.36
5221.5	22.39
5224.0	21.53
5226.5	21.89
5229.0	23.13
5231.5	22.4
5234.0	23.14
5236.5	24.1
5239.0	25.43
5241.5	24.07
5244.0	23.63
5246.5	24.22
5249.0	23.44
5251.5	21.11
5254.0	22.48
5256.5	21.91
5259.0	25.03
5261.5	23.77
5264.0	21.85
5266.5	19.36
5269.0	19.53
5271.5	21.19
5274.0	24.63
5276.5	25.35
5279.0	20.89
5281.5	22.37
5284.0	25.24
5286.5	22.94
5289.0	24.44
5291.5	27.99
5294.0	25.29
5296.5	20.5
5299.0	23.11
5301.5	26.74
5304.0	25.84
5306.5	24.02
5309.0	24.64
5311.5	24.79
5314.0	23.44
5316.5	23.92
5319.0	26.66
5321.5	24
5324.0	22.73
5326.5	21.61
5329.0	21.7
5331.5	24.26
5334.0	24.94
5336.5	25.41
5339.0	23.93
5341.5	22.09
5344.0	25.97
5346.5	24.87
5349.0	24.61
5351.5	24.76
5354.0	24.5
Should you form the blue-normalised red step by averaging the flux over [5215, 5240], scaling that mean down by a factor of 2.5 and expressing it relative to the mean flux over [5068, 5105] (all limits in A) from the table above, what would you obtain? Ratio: 0.42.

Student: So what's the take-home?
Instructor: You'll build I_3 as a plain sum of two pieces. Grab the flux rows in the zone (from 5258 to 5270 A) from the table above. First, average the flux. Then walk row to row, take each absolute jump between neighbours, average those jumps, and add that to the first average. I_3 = 23.4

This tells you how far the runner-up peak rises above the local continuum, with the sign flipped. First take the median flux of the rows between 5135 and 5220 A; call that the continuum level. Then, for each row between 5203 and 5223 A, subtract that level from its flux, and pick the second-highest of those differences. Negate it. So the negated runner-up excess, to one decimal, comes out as -3.8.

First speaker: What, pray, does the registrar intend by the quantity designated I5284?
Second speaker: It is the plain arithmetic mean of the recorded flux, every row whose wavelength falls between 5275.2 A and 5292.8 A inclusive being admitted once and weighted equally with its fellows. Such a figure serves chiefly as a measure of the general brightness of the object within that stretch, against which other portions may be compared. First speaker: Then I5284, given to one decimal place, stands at 24.2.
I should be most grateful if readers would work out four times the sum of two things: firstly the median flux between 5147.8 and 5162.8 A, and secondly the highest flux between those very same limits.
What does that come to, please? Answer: 174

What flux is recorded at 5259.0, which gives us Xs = 25.03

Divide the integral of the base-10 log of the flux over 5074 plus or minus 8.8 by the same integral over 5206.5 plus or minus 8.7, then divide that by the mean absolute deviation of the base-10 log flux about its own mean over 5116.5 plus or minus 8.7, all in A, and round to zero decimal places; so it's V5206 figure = 37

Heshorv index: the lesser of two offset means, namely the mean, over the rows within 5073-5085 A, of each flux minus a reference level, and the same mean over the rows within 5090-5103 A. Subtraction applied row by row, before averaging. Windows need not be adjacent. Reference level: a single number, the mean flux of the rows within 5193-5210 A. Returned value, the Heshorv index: 1.0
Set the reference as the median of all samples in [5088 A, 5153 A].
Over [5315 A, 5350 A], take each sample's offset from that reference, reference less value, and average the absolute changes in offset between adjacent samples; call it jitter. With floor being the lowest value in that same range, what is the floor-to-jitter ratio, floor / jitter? 13.9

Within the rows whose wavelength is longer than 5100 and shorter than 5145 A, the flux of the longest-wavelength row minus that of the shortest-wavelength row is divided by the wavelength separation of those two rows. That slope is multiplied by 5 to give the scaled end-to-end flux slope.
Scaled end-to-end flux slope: -0.11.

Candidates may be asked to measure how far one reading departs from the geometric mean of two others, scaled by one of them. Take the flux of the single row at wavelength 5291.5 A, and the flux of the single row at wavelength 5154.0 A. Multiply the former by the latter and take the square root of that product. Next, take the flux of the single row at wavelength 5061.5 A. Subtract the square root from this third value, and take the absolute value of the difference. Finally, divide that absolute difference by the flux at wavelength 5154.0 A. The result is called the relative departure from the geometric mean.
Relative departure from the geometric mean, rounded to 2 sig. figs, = 0.11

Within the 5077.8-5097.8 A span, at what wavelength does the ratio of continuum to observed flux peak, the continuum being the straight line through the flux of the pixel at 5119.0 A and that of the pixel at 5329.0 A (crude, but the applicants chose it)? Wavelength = 5086.5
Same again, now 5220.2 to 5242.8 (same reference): 5224.0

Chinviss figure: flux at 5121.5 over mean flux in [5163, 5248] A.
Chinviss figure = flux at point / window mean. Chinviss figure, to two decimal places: 0.97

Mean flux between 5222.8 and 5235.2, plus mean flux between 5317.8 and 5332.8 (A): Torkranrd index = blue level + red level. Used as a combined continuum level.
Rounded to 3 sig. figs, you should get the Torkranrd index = 45.9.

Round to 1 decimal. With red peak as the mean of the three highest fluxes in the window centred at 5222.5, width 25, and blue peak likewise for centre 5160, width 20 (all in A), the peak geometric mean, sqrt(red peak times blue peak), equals 22.9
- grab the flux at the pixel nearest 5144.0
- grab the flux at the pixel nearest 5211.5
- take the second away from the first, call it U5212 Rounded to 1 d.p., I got 1.0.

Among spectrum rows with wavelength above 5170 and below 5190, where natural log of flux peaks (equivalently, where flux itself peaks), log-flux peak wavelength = 5189.0 A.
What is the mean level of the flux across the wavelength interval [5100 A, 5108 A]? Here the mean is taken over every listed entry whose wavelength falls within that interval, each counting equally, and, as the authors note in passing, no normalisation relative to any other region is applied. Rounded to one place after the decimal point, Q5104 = 22.2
